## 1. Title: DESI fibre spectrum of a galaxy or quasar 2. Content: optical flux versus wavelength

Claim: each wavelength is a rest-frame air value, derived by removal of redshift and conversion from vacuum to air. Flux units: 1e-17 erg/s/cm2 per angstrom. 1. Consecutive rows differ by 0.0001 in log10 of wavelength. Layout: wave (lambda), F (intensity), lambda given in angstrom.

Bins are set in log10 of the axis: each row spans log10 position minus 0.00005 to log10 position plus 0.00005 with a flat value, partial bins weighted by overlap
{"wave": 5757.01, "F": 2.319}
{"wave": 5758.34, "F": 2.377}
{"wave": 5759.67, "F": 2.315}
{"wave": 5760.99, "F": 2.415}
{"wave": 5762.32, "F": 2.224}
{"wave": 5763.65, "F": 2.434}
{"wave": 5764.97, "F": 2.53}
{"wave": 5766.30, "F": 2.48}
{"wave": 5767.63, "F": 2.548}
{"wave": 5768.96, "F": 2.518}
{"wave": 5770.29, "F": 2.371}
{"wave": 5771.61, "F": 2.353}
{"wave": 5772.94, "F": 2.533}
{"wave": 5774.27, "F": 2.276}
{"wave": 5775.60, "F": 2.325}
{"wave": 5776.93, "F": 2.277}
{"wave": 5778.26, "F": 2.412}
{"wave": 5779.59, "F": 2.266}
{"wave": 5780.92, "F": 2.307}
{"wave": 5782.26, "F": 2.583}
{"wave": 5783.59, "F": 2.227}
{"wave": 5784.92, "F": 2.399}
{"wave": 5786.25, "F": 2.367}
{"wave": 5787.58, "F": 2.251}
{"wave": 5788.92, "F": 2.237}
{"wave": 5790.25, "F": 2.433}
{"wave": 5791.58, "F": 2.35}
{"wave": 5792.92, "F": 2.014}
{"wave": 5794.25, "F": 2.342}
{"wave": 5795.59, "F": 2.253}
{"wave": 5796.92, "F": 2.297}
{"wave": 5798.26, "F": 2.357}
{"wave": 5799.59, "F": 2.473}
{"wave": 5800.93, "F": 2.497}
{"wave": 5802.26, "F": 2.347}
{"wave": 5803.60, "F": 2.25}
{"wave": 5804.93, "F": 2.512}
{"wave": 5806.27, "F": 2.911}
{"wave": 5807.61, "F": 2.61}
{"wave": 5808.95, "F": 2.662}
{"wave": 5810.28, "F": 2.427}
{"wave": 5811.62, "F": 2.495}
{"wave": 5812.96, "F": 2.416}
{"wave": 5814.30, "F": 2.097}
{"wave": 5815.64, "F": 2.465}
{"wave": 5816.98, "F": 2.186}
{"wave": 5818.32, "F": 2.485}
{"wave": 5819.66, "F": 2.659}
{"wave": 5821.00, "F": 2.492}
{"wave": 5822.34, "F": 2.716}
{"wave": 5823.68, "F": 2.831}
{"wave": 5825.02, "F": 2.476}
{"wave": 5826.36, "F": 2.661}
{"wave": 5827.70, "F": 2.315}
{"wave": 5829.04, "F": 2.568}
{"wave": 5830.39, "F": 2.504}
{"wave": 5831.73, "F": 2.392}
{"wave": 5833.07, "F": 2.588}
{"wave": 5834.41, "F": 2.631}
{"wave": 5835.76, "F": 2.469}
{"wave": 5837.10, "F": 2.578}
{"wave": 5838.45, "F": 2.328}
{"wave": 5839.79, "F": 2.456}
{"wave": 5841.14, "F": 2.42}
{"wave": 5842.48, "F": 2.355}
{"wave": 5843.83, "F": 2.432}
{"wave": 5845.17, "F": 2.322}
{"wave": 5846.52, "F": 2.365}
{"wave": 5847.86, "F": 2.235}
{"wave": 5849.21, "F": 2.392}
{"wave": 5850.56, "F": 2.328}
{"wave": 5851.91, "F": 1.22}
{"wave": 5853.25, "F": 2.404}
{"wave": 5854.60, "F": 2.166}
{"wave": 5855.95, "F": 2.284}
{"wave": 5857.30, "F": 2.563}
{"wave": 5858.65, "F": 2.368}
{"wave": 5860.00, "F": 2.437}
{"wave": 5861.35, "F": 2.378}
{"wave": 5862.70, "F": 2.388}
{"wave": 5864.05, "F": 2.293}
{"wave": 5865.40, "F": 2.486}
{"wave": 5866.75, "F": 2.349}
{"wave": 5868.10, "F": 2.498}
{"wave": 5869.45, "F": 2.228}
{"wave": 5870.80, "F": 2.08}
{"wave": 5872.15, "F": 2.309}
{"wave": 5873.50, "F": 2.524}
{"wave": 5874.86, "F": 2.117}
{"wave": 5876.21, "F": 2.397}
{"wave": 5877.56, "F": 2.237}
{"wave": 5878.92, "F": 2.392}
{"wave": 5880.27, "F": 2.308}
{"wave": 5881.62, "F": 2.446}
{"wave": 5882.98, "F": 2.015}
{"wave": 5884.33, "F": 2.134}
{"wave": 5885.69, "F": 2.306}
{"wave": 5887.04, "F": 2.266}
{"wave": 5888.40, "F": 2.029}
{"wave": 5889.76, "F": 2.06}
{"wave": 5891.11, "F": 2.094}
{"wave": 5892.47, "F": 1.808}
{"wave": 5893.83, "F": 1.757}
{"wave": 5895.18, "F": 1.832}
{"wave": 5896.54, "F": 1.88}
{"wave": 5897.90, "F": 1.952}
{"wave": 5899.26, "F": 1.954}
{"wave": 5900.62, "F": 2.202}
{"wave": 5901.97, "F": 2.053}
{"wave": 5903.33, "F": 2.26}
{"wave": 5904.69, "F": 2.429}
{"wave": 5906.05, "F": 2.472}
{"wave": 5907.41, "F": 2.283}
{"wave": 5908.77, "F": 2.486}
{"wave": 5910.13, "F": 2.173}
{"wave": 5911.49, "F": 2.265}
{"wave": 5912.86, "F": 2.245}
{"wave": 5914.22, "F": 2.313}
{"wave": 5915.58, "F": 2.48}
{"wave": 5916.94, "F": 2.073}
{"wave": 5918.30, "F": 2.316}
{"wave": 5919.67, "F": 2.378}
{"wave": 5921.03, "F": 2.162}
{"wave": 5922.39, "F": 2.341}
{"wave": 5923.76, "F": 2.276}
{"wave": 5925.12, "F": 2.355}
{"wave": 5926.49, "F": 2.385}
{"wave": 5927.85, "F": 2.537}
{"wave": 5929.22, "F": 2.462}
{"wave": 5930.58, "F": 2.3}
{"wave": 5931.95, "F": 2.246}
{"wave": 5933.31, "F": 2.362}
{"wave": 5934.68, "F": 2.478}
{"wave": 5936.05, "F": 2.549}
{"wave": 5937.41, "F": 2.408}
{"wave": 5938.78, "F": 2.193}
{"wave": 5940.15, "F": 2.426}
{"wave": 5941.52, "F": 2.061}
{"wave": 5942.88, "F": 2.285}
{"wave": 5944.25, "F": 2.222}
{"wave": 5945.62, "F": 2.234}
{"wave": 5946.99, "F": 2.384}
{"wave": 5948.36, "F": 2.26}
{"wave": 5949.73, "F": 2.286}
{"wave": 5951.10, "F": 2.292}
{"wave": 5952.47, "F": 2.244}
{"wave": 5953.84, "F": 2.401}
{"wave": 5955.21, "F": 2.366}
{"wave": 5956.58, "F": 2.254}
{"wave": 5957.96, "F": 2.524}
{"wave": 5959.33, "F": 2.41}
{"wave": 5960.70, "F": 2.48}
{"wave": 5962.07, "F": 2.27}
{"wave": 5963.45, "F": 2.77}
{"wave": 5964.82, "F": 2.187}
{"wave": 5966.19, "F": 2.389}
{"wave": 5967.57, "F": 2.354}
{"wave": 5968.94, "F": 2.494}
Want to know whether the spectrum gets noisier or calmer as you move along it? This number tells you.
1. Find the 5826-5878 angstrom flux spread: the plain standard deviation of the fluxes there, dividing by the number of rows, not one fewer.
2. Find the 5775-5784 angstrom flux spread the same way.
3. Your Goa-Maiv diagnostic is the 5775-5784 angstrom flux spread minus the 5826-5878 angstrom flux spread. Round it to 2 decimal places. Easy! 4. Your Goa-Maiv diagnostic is -0.12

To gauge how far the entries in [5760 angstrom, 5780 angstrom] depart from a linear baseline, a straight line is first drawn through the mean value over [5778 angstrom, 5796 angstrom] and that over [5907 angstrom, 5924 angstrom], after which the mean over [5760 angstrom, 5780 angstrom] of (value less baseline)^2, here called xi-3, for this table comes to 0.017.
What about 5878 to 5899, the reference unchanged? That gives 0.089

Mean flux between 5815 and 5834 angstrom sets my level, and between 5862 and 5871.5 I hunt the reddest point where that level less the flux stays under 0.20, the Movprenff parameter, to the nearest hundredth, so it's 5868.10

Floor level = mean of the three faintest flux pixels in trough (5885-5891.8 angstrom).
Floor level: 2.06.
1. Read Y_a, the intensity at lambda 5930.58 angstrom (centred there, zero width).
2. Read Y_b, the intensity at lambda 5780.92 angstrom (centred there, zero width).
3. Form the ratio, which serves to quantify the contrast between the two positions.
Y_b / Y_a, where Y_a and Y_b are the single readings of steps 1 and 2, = 1.00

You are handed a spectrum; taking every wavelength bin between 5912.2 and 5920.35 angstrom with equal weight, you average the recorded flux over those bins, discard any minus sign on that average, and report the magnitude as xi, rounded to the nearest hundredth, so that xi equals 2.30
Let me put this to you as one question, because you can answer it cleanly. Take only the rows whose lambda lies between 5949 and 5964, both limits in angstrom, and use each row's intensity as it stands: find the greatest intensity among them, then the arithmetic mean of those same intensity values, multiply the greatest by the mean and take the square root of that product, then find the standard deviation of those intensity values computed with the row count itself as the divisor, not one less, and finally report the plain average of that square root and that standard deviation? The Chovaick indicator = 1.36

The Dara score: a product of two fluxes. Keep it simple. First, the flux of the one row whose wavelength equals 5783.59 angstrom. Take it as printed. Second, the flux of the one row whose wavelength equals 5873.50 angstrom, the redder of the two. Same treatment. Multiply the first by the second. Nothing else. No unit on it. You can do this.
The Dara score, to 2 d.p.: 5.62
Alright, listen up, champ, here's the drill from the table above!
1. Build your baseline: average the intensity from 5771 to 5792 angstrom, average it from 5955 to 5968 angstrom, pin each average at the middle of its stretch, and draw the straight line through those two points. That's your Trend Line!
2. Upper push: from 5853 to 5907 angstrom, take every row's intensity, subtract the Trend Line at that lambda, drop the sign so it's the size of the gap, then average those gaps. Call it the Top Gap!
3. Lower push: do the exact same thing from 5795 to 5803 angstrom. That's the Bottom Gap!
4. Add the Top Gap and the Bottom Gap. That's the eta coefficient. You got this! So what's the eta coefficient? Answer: 0.27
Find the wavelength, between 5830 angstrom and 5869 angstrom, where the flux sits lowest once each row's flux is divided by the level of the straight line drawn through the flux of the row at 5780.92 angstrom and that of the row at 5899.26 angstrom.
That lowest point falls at 5851.91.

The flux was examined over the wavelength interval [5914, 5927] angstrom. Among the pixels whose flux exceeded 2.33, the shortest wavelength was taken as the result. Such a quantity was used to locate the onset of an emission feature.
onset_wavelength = 5915.58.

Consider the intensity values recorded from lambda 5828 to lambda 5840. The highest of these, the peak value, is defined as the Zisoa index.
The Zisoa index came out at 2.631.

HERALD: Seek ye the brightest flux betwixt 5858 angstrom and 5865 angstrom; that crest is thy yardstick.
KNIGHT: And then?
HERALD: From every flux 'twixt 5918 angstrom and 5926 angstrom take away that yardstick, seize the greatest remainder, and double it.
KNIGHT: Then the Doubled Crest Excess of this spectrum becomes -0.12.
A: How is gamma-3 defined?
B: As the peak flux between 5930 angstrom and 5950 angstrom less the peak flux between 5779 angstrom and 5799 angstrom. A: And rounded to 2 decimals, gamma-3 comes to -0.03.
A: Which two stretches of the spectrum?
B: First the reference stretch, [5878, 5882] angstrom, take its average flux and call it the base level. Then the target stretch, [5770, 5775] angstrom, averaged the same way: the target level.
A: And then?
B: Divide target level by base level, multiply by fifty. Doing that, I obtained 50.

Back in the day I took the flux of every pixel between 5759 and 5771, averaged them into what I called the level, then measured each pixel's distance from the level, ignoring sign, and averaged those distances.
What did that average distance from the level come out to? 0.084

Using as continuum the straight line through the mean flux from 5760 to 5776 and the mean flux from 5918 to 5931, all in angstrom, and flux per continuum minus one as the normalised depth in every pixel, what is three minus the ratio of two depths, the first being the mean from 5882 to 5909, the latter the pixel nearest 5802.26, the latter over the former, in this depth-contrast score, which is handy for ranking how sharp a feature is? 2.8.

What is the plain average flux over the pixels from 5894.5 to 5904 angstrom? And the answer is 2.02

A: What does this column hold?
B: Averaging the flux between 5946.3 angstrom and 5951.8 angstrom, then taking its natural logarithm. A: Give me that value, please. 0.835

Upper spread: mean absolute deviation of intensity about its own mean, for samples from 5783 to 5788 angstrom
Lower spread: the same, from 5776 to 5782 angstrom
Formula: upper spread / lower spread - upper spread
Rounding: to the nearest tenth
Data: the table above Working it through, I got 1.4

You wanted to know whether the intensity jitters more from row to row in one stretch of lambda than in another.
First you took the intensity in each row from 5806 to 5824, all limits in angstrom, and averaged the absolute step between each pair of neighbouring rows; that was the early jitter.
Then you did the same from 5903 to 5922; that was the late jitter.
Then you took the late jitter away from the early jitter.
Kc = 0.04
